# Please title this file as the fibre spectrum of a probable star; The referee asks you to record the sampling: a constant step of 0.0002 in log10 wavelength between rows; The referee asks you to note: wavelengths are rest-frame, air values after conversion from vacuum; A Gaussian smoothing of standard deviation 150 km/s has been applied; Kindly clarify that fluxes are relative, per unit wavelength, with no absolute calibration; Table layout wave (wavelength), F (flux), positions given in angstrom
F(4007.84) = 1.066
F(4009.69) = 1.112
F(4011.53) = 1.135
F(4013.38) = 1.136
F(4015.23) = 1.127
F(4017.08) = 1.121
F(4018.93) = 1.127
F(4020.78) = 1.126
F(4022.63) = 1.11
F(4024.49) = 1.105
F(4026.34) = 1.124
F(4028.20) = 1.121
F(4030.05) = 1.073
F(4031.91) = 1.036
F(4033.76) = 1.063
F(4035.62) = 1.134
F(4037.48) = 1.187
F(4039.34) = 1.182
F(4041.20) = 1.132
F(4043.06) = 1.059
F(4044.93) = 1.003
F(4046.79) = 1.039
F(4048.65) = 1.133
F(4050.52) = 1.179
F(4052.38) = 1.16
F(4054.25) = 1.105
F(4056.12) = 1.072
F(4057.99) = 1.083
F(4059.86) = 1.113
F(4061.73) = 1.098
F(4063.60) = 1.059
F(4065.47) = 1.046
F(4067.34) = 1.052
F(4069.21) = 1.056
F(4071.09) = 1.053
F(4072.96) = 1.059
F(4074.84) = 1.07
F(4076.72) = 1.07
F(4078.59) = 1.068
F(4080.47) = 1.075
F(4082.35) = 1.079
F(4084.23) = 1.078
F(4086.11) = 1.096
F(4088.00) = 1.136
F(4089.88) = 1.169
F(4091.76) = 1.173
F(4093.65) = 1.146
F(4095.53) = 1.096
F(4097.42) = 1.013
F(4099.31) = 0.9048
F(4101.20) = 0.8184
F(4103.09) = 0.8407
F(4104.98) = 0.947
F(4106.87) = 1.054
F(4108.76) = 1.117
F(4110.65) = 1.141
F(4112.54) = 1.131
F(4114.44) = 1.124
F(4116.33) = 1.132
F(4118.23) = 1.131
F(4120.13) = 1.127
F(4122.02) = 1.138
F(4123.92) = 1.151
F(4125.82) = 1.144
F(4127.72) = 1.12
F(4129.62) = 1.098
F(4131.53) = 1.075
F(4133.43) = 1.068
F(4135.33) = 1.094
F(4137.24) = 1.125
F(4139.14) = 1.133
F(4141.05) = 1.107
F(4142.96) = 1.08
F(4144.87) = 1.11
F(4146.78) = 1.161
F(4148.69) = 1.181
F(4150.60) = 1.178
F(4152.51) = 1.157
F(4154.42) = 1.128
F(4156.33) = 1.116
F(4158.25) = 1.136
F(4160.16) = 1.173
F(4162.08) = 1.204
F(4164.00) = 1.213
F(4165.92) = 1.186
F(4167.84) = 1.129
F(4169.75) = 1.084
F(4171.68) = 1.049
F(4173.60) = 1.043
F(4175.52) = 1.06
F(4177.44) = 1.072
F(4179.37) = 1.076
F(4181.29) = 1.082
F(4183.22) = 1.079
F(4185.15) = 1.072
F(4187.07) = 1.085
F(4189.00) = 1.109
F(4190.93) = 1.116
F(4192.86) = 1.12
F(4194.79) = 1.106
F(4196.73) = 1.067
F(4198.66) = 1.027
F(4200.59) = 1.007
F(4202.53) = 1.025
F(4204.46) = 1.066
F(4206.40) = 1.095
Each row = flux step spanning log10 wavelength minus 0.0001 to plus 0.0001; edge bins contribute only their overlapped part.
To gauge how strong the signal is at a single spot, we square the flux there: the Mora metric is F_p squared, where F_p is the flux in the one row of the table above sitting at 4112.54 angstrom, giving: 1.28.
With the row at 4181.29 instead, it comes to 1.17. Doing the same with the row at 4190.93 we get 1.25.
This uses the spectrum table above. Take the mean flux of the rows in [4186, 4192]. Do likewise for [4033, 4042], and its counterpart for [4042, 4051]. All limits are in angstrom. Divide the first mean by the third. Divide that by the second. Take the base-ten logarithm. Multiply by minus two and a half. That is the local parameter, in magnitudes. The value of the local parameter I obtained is 0.12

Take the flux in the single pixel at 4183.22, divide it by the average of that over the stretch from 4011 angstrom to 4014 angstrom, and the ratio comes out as 0.95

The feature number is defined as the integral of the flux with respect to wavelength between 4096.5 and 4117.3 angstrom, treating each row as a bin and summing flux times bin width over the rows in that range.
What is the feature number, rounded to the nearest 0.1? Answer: 21.2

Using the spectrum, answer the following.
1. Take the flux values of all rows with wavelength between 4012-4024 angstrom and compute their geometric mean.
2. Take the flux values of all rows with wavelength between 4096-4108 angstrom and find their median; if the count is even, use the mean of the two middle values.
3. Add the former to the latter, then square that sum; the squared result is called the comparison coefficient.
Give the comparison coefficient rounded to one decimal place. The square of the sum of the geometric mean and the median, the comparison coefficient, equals 4.2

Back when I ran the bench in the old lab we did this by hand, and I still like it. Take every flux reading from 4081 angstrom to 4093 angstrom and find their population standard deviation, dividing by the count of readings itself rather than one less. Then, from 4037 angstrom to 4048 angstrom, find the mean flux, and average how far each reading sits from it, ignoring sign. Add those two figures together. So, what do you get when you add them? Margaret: 0.11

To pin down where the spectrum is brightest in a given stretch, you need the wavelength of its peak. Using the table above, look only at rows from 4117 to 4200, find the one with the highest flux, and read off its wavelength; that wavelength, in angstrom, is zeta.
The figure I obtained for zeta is 4164.00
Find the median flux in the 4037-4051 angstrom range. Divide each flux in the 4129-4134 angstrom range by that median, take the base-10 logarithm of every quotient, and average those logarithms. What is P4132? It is -0.021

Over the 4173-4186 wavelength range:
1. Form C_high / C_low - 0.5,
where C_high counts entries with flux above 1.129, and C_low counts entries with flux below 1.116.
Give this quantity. -0.5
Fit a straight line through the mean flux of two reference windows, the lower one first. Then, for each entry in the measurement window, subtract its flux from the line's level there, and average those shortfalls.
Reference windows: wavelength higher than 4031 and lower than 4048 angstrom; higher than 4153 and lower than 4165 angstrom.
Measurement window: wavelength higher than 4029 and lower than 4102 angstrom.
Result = 0.027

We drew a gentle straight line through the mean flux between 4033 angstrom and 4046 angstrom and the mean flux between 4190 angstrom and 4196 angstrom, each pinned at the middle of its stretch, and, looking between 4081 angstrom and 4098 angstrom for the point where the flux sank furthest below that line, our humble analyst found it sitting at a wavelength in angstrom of 4097.42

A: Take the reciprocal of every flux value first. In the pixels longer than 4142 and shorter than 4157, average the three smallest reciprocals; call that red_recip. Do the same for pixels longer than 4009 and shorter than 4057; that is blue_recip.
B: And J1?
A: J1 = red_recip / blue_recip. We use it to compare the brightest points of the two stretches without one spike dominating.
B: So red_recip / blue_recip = 1.01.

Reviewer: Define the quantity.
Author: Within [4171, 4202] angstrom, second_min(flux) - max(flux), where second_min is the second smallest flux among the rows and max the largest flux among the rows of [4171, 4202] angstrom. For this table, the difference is -0.093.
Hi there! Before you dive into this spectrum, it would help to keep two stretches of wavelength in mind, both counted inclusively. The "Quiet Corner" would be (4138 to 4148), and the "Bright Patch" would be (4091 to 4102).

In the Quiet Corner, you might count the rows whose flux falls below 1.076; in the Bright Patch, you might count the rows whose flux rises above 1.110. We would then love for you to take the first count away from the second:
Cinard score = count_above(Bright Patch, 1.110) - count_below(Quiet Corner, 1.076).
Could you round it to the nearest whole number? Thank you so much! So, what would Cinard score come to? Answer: 2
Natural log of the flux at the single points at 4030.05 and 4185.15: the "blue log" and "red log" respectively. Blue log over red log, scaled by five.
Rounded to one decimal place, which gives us 5.1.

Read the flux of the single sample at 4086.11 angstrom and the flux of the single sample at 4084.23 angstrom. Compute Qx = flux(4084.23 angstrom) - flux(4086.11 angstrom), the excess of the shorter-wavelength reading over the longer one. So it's -0.018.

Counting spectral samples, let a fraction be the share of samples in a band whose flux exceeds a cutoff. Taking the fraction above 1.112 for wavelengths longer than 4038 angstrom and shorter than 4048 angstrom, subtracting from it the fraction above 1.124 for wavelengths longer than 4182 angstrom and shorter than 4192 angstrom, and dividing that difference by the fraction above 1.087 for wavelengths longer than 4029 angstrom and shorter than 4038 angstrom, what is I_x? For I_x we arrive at 1.0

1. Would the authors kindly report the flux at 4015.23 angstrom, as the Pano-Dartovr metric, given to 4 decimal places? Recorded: 1.1270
